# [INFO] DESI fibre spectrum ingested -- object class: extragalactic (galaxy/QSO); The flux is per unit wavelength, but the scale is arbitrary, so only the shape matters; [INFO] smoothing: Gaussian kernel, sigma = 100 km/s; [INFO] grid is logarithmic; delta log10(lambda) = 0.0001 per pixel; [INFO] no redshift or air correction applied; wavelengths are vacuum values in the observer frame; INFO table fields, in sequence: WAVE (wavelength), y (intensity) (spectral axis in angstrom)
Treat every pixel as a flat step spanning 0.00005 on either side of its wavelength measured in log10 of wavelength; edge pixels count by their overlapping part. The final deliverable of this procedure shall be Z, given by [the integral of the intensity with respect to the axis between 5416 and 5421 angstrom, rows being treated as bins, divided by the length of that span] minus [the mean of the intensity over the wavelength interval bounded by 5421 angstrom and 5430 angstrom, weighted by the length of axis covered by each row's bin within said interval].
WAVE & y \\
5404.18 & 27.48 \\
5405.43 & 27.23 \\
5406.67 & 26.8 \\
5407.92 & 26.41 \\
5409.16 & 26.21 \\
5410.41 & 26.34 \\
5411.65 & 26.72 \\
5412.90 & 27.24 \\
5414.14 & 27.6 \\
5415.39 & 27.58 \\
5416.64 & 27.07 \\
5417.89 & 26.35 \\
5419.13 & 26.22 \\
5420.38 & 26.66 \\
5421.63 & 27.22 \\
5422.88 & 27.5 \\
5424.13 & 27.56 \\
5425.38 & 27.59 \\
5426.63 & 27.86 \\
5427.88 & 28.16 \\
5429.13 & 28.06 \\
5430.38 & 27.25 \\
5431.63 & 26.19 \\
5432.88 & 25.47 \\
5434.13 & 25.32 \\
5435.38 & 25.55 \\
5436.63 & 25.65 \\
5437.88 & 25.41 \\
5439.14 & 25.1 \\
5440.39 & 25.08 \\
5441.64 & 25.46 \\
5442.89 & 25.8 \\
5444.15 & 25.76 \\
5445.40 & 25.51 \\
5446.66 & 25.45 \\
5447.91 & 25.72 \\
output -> -1.1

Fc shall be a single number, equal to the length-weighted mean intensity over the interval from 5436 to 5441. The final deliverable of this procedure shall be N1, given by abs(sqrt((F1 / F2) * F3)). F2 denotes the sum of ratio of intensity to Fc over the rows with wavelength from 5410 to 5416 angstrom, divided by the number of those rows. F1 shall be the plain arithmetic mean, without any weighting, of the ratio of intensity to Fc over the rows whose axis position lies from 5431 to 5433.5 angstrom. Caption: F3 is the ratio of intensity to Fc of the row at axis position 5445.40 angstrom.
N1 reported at 0.98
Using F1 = 1.02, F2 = 1.071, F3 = 1.01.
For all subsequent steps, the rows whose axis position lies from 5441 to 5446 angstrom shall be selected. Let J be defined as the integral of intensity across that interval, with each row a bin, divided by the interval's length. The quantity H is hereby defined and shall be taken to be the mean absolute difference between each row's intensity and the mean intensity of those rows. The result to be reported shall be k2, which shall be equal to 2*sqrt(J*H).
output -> 3.9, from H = 0.15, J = 25.6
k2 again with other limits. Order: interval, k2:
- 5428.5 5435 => 10.1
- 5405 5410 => 6.1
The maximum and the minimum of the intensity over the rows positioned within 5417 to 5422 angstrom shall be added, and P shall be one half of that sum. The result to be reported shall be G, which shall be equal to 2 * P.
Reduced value 53.4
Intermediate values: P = 26.7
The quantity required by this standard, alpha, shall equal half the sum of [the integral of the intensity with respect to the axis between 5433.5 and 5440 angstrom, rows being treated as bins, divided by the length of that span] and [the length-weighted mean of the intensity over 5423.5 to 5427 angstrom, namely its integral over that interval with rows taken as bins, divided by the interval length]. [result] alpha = 26.5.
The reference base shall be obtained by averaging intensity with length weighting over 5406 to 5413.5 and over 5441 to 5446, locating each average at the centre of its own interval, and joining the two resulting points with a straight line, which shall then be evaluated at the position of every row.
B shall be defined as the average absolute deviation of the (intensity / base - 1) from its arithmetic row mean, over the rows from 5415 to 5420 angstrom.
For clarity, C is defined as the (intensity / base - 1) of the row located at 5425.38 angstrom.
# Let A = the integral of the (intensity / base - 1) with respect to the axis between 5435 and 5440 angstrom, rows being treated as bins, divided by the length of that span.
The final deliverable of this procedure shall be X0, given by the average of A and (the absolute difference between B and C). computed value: 0.010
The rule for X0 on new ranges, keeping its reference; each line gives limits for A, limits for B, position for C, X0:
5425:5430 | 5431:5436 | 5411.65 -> 0.036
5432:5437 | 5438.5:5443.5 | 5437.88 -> 0.006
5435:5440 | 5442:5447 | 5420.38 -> -0.004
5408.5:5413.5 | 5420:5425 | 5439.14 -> 0.020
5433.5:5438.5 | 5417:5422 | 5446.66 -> 0.002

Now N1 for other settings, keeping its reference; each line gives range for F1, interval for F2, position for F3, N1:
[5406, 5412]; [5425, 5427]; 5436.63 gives 0.98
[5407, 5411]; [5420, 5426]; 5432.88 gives 0.99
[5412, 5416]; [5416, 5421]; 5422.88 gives 1.06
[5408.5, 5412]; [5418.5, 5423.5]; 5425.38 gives 1.03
